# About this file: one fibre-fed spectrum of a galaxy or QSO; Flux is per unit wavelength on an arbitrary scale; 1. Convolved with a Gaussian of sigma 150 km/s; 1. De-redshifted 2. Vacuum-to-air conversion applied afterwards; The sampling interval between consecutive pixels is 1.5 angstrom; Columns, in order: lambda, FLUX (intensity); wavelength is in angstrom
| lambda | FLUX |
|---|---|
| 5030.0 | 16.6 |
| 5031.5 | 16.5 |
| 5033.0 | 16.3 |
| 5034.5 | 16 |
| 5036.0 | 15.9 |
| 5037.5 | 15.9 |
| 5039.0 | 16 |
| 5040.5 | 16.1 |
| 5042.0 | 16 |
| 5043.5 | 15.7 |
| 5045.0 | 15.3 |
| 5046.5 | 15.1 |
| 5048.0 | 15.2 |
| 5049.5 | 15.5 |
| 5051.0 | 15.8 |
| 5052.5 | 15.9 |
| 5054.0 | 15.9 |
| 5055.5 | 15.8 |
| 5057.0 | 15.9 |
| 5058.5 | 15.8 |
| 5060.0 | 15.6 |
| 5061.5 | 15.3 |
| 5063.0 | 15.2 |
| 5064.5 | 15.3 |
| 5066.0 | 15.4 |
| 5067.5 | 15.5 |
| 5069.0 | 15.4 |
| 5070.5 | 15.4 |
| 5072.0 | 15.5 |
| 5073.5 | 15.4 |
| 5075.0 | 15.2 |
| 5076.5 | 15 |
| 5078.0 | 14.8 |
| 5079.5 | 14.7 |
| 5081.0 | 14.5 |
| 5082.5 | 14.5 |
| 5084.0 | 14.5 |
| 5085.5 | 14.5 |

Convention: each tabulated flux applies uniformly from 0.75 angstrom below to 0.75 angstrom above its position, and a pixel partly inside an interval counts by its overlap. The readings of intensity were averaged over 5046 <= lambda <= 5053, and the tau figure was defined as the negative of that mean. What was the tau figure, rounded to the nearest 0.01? -15.50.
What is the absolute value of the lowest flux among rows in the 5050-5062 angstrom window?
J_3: 15.3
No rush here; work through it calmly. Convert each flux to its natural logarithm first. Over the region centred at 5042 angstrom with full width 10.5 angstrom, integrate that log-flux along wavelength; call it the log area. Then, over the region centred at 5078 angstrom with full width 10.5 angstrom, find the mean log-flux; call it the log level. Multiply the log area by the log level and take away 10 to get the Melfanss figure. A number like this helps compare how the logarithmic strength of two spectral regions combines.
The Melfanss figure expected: 68.1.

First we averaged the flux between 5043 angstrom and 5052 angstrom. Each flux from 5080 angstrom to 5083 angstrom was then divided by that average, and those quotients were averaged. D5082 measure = 0.94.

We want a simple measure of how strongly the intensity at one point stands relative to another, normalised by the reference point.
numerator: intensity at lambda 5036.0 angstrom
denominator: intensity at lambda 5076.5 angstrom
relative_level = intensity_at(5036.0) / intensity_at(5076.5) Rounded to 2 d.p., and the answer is 1.06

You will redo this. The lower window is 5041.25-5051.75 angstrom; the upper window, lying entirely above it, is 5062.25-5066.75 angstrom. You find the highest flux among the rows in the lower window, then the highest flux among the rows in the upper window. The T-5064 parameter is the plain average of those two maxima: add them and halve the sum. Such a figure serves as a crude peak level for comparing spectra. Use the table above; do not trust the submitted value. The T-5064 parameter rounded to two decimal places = 15.70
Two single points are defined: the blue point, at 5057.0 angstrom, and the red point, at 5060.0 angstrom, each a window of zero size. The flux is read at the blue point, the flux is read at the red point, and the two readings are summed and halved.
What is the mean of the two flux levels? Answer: 15.75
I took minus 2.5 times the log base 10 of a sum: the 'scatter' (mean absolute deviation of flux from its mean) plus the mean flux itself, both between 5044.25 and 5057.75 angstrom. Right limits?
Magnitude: -3.00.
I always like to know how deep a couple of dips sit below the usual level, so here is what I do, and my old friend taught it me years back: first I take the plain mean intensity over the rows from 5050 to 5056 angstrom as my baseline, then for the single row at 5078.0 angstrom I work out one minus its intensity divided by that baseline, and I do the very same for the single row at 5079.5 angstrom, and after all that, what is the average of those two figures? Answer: 0.069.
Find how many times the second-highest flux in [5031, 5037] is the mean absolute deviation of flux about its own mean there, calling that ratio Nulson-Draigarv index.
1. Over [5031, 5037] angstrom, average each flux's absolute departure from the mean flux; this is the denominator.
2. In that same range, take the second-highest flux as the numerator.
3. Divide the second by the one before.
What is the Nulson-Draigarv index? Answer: 72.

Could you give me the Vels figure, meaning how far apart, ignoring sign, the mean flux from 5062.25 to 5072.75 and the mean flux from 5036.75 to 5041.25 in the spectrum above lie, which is 0.6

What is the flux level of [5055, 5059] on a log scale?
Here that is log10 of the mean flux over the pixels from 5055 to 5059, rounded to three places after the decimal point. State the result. 1.200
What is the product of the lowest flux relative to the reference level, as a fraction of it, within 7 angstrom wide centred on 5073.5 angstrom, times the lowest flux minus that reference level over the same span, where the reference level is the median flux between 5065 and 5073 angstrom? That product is -0.39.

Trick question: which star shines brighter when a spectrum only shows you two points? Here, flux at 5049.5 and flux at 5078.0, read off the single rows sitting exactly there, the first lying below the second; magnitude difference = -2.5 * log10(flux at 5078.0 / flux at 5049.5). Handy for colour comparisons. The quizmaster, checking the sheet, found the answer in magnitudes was 0.050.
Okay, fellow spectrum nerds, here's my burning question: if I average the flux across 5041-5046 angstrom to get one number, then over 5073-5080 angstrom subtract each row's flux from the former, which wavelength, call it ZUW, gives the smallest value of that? 5073.5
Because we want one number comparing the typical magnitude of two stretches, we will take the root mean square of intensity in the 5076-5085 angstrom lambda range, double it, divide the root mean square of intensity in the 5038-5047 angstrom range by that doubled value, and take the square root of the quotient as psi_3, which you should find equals 0.732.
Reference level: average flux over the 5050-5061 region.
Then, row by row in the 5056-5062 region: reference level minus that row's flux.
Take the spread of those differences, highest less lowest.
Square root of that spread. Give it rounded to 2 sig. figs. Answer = 0.77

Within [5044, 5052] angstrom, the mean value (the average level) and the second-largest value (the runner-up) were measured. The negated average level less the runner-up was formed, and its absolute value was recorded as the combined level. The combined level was 30.9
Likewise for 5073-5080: 30.2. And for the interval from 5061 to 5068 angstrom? 30.7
